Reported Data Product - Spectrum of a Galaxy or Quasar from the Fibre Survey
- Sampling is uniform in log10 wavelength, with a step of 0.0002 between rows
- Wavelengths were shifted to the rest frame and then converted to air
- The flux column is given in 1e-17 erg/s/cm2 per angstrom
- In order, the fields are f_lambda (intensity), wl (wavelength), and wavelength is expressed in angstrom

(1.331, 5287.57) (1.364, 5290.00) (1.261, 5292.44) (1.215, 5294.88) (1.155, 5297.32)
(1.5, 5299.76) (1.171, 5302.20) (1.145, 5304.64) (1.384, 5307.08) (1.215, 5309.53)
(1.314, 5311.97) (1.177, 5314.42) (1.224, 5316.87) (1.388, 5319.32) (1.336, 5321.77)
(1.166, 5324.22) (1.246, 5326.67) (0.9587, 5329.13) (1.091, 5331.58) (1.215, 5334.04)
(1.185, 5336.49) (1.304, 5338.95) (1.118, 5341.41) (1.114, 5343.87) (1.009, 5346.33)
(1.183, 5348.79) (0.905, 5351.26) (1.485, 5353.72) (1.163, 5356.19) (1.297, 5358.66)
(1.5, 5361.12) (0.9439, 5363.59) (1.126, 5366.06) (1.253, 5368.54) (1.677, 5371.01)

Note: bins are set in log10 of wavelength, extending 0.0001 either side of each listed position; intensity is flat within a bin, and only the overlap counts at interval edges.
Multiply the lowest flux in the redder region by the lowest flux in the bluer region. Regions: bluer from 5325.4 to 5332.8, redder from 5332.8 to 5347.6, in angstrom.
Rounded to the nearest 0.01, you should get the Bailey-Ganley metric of 0.97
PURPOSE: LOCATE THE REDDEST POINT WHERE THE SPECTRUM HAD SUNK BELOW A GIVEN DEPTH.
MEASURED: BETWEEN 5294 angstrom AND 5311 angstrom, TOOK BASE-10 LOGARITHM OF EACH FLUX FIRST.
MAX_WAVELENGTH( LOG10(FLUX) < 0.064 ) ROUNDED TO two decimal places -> 5304.64 angstrom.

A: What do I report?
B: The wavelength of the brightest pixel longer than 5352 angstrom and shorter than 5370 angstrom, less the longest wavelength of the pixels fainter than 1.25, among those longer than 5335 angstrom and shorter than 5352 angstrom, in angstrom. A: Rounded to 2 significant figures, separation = 9.9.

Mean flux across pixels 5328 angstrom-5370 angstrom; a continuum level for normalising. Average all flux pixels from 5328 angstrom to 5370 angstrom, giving 1.17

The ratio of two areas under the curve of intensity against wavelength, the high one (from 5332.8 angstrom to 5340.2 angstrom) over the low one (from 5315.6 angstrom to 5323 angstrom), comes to 0.94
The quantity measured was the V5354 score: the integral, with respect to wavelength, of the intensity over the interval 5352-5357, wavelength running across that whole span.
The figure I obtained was 6.5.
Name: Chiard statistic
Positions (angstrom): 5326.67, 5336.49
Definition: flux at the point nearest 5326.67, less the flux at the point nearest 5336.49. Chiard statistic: 0.1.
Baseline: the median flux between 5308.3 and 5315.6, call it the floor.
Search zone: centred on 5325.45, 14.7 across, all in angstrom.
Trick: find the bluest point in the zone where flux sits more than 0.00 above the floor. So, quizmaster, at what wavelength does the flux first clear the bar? 5319.32 angstrom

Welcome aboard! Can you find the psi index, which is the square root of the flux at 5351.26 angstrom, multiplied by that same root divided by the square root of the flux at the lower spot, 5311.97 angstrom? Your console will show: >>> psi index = 0.79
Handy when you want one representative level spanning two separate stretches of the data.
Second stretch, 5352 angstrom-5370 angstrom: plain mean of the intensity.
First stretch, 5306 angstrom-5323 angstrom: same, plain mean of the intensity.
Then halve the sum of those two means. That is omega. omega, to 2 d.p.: 1.27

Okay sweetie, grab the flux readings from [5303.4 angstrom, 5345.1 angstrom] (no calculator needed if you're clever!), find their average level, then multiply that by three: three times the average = 3.63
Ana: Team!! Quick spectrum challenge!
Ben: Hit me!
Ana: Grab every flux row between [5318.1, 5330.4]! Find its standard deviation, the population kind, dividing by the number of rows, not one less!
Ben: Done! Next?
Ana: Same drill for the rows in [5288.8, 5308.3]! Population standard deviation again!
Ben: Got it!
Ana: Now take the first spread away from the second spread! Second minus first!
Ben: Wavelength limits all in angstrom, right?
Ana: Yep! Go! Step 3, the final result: -0.030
